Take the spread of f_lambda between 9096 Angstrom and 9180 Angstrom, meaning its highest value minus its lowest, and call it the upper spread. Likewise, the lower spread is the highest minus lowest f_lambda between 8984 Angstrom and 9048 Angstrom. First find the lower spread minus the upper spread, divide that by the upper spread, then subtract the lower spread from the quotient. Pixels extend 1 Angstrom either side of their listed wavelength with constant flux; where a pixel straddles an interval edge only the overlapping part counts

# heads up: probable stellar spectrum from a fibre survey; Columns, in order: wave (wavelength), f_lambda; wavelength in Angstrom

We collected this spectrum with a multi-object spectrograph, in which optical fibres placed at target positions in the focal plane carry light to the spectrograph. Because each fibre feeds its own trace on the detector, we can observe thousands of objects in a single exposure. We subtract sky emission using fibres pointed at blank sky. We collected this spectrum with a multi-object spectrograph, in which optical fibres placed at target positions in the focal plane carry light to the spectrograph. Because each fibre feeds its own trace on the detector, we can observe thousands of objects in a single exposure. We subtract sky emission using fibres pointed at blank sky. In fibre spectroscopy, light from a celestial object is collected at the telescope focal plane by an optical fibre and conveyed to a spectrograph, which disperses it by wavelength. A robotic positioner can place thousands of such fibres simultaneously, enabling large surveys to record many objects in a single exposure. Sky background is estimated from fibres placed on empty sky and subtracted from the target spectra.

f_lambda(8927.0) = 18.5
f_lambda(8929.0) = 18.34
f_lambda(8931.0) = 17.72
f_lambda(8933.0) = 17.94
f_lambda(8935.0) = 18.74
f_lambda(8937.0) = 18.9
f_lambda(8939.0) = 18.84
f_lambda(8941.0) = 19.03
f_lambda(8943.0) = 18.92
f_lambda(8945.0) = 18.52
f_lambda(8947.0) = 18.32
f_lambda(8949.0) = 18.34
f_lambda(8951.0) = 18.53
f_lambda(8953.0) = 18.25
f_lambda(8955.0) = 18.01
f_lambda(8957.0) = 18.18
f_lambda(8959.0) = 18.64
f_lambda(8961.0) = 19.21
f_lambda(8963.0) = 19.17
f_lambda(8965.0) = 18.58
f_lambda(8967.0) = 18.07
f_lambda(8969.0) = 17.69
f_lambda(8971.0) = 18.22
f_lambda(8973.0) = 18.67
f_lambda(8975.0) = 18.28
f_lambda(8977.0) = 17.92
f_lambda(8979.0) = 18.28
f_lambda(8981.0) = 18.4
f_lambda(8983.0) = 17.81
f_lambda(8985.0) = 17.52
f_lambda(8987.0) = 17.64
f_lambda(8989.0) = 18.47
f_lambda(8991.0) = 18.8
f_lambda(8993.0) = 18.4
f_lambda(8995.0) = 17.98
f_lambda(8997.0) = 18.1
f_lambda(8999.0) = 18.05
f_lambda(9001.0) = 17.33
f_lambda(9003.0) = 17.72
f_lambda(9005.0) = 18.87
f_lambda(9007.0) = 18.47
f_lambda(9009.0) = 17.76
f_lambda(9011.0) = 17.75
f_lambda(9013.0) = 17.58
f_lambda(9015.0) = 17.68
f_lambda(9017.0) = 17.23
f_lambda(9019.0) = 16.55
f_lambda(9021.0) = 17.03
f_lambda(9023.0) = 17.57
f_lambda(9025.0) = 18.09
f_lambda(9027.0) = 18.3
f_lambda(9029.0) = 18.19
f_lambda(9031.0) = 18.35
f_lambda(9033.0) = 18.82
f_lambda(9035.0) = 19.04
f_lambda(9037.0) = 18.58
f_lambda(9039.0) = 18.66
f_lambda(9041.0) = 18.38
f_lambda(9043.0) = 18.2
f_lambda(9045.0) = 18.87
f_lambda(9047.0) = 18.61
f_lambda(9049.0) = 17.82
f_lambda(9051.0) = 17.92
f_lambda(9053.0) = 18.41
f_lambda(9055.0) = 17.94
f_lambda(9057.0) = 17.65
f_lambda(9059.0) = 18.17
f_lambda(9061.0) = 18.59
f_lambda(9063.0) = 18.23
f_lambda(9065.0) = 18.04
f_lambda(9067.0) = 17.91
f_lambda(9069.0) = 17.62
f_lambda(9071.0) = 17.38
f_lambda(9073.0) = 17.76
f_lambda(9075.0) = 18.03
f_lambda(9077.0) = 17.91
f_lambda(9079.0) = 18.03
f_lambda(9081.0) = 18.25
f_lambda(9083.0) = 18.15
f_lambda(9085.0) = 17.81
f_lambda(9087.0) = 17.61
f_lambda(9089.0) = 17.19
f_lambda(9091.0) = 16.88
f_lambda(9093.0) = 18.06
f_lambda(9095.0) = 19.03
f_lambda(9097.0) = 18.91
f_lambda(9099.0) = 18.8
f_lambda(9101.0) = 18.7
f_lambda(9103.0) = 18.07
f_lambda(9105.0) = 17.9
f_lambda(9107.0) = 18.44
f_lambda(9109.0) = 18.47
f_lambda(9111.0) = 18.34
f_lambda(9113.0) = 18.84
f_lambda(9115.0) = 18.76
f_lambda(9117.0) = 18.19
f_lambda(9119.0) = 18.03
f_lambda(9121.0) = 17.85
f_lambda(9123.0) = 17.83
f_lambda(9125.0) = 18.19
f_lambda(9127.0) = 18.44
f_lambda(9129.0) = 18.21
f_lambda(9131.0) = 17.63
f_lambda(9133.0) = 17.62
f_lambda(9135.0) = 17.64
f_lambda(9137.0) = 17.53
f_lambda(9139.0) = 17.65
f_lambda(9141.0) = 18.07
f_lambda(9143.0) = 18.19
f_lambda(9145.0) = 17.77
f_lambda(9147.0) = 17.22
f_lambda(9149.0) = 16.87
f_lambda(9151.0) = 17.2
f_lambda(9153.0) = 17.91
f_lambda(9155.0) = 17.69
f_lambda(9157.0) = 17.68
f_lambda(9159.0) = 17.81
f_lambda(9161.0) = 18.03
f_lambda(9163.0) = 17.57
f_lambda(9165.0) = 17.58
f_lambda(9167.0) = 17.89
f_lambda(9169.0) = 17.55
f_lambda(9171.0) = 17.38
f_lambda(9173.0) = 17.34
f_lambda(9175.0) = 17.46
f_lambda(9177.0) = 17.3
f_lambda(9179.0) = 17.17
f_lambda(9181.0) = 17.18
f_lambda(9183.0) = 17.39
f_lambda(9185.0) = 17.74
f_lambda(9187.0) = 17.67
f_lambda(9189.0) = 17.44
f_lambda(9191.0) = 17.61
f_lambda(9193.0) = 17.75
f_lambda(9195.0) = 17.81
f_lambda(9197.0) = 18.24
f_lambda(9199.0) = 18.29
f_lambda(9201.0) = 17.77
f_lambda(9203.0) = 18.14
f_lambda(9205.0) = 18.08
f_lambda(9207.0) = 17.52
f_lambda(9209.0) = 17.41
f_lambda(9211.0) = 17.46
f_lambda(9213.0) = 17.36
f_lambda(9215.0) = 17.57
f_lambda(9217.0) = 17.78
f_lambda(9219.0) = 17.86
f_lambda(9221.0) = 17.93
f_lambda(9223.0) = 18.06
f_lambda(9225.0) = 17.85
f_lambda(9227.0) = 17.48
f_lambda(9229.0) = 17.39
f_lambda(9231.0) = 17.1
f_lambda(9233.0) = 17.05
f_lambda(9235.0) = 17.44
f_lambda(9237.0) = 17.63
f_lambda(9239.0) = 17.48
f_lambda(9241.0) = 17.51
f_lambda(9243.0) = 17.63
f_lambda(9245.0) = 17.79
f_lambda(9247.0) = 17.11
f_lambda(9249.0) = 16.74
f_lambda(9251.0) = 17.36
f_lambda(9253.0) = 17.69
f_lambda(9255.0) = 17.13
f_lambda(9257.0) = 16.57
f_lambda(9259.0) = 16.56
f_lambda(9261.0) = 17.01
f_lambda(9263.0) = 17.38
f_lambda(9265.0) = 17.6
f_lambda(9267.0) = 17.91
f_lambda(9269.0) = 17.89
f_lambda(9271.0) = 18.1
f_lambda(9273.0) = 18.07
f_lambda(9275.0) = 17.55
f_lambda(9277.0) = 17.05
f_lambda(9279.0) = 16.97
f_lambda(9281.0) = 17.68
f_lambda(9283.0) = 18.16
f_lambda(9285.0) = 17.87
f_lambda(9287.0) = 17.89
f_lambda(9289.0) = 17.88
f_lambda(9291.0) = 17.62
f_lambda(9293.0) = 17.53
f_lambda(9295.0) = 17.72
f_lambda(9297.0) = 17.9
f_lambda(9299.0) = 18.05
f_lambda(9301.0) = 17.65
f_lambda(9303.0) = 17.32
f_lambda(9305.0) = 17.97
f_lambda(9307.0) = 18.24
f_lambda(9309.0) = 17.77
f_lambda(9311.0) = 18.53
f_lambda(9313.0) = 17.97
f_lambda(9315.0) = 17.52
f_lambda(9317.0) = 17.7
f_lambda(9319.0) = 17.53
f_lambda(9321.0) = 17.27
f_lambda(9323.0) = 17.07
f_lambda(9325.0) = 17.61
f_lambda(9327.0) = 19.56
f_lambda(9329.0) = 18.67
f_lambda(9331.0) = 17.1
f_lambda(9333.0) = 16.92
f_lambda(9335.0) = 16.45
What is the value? -2.3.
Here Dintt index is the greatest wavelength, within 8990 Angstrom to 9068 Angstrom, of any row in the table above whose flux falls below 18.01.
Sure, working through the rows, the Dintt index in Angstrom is 9067.0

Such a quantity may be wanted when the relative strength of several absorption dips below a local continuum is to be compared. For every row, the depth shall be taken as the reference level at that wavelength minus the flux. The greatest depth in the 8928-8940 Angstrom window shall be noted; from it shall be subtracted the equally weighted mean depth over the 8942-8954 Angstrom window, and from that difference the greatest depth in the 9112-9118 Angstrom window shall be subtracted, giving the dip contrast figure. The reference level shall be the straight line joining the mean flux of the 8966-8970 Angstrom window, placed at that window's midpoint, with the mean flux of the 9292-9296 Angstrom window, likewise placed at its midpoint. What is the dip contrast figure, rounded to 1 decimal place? 1.2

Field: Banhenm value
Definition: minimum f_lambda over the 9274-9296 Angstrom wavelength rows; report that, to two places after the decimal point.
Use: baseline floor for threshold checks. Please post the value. 16.97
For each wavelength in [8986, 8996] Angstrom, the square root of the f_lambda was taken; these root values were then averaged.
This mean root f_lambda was 4.27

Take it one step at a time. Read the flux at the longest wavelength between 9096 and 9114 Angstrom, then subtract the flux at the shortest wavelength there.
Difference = -0.1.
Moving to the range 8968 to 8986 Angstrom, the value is -0.2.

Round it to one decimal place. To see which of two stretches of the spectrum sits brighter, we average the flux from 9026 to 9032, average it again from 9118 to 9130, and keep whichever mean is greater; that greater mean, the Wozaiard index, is 18.3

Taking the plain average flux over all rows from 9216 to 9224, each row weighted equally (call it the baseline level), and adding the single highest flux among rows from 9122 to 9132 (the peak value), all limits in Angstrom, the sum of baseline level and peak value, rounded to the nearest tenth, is 36.3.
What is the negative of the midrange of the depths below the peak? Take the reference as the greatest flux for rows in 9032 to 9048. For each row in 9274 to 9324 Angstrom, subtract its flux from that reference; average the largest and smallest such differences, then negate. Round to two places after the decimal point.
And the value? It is -1.29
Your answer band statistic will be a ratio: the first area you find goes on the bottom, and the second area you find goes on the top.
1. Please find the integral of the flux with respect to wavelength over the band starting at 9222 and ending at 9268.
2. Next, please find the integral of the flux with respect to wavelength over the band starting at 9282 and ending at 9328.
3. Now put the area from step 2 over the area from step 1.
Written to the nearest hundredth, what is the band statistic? 1.03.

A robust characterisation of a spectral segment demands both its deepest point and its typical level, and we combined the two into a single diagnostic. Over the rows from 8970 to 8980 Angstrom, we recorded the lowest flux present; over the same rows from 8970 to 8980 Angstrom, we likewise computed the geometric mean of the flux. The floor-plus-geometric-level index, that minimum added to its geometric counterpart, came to 36.2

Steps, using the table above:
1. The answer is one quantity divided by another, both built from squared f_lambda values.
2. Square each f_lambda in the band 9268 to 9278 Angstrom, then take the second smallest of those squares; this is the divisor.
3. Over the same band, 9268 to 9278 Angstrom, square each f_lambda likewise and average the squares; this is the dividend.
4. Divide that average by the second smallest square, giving 1.02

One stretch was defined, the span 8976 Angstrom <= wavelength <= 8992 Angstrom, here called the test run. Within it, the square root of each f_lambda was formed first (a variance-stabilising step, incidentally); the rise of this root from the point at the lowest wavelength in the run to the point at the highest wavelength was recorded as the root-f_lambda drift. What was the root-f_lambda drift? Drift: 0.10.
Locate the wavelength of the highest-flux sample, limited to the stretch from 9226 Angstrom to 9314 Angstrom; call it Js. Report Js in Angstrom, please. 9311.0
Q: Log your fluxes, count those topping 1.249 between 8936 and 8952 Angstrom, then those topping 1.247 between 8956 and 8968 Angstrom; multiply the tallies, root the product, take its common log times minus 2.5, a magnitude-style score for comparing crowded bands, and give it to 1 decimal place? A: -2.1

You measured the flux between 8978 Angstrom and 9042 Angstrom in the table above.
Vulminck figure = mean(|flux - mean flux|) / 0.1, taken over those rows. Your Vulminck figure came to 4.7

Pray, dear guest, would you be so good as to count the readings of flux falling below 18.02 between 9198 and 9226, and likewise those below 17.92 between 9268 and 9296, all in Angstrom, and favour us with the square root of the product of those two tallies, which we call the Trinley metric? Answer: 10.5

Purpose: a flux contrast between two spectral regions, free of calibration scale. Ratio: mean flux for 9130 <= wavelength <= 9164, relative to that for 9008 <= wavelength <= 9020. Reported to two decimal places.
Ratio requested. 1.01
